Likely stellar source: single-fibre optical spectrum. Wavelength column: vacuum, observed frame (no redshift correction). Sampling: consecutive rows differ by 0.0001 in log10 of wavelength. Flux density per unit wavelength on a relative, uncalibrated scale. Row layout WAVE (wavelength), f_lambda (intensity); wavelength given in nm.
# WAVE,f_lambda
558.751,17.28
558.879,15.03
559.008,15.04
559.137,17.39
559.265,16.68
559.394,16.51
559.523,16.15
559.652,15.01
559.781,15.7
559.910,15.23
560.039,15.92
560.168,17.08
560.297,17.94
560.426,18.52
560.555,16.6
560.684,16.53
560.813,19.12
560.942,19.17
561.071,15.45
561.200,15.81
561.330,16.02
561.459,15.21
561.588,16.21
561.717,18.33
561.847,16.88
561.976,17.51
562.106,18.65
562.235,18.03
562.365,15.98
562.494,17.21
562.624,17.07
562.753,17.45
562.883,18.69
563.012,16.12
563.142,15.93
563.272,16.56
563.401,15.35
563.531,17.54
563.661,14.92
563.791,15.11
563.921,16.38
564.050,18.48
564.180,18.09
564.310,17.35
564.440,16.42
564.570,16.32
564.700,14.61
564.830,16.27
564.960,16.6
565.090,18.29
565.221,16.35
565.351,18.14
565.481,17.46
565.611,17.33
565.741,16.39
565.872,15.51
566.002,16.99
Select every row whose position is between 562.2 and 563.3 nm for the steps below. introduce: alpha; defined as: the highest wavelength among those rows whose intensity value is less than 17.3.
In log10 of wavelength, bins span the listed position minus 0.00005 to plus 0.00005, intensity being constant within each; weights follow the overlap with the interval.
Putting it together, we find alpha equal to 563.272 nm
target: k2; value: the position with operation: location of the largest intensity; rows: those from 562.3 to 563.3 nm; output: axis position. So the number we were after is 562.883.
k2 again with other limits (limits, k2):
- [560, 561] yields 560.942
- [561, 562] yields 561.717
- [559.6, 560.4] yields 560.297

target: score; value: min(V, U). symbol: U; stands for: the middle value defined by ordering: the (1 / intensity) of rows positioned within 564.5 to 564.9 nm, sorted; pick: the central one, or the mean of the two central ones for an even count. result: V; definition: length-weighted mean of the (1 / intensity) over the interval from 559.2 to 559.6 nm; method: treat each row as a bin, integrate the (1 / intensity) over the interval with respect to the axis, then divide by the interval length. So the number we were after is 0.0610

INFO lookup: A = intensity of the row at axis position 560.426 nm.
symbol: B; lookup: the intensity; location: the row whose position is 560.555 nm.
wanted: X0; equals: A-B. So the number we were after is 1.9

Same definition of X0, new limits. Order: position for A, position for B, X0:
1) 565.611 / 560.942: -1.8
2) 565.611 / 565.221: 1.0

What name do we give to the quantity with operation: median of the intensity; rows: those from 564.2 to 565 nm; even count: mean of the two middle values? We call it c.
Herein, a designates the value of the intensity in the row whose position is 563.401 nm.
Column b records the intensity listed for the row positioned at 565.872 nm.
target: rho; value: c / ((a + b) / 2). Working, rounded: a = 15.35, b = 15.51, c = 16.4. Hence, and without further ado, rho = 1.06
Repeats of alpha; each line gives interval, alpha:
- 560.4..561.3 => 561.200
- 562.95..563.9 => 563.791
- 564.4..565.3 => 565.221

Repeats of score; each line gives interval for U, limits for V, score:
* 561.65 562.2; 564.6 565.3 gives 0.0558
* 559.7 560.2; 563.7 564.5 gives 0.0595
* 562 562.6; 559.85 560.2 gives 0.0568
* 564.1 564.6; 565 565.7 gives 0.0574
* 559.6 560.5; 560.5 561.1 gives 0.0576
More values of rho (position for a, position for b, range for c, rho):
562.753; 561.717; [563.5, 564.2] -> 0.95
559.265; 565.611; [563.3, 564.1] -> 0.93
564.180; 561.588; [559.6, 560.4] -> 0.92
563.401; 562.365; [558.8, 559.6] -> 1.04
